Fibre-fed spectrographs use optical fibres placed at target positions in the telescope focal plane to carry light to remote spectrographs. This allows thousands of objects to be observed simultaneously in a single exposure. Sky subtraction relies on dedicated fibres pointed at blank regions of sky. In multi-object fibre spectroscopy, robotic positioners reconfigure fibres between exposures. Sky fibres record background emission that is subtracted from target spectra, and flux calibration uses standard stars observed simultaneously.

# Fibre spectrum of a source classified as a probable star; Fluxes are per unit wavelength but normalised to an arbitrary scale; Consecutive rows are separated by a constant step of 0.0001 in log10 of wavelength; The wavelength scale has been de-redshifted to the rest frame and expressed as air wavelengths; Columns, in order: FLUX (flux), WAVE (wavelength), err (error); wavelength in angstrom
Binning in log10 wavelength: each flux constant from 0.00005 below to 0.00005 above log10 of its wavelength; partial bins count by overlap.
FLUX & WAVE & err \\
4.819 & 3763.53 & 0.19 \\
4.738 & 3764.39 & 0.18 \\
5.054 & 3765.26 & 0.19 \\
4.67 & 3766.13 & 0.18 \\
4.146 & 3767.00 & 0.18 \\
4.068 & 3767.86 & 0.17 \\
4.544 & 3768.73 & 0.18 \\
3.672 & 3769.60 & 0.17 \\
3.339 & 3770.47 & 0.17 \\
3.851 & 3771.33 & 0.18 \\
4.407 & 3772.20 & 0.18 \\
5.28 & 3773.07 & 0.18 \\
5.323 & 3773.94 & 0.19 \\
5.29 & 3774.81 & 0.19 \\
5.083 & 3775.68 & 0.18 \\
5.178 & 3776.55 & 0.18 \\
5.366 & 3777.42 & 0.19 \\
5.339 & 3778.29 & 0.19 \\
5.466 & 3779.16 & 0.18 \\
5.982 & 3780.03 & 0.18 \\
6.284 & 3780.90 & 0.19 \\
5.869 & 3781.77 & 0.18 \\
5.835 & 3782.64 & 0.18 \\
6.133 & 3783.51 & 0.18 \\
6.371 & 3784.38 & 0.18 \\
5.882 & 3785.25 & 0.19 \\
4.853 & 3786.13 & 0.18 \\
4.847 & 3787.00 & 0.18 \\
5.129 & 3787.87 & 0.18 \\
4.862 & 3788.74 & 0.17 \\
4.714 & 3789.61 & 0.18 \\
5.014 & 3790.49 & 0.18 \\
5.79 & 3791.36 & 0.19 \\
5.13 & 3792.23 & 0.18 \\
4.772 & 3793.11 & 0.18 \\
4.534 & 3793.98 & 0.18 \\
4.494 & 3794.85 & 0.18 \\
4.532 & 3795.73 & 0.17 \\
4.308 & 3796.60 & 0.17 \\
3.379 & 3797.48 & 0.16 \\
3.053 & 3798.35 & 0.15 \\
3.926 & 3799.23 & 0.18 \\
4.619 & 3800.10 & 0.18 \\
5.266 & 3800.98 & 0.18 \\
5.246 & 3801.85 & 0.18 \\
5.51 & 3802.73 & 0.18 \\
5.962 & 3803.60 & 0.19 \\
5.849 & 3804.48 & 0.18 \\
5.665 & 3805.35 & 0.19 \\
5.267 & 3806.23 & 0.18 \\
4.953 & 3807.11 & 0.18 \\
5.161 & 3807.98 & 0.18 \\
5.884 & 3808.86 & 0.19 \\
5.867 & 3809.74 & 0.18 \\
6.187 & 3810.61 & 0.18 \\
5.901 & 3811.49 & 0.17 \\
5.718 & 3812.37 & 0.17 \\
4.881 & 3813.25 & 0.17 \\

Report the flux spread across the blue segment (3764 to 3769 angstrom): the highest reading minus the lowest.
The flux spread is 0.99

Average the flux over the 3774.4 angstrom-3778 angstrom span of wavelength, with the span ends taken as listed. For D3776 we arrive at 5.23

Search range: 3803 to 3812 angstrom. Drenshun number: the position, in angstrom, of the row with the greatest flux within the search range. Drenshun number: 3810.61 angstrom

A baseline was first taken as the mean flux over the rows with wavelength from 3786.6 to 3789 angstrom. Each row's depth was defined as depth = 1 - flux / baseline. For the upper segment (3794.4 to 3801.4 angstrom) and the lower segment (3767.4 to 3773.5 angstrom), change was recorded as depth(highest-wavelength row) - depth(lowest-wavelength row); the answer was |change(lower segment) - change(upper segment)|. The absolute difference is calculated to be 0.09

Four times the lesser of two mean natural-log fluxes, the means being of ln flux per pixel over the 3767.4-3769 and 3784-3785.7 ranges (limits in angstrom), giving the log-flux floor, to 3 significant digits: 5.83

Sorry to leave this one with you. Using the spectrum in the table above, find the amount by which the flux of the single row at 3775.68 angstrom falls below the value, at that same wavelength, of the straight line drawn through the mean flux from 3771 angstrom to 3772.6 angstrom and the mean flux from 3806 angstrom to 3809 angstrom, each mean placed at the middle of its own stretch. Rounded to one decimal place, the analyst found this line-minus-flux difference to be -0.8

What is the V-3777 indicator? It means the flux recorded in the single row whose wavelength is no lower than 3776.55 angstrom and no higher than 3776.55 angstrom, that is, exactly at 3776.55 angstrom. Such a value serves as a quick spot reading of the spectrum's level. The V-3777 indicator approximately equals 5.178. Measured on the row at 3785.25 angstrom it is 5.882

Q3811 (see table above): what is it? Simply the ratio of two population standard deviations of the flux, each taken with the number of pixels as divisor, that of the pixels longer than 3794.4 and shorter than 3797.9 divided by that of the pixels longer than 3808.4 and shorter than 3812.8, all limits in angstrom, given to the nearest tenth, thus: 3.1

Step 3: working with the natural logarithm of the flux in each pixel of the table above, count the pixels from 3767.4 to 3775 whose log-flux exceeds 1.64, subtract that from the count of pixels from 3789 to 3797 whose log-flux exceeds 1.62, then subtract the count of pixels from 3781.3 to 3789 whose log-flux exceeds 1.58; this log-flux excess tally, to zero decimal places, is -8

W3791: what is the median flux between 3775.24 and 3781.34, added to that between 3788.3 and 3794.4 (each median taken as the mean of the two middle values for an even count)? 10.2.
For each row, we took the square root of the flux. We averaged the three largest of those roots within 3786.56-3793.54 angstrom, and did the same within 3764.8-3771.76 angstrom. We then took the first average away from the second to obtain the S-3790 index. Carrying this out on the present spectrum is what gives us -0.13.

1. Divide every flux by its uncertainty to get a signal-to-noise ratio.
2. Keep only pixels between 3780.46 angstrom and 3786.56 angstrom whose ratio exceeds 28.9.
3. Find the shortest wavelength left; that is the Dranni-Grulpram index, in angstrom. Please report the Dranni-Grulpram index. 3780.90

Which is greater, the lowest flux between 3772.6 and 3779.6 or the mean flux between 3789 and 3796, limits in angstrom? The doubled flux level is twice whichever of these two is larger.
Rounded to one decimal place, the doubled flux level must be 10.2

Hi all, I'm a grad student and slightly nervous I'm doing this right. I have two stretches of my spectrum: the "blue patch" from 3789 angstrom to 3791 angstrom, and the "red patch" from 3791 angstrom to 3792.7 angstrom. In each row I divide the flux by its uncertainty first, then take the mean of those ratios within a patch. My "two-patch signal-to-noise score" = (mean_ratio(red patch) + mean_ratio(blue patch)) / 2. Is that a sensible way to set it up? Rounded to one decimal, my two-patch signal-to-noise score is 28.3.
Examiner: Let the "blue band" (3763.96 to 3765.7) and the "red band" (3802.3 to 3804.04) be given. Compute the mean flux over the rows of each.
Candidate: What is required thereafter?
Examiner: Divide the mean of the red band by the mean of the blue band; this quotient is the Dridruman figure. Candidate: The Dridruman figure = 1.2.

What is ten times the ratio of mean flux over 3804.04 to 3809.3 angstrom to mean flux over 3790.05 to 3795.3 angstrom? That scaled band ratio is 11.0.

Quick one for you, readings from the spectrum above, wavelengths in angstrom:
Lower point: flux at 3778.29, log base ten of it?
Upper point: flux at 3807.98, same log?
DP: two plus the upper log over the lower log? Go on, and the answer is 2.98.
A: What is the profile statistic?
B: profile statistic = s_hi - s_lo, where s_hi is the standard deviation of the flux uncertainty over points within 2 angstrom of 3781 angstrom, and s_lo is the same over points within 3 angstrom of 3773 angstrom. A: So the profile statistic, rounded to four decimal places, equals -0.0024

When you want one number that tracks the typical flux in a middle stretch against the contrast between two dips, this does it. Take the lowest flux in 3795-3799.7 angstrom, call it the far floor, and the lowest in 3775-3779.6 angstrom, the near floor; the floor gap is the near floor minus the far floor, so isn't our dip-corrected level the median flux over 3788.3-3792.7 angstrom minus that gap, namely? 3.0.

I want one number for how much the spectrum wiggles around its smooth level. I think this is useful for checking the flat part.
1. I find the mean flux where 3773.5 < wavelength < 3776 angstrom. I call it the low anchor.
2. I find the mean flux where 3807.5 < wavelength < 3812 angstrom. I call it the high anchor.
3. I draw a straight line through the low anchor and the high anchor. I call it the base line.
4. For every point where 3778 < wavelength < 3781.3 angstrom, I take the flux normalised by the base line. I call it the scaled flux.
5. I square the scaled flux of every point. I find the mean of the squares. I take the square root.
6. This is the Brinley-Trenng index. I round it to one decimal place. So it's 1.1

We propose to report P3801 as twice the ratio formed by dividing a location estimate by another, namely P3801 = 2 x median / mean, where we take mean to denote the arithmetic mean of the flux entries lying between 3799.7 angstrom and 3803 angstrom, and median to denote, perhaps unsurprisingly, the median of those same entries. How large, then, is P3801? 2.04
